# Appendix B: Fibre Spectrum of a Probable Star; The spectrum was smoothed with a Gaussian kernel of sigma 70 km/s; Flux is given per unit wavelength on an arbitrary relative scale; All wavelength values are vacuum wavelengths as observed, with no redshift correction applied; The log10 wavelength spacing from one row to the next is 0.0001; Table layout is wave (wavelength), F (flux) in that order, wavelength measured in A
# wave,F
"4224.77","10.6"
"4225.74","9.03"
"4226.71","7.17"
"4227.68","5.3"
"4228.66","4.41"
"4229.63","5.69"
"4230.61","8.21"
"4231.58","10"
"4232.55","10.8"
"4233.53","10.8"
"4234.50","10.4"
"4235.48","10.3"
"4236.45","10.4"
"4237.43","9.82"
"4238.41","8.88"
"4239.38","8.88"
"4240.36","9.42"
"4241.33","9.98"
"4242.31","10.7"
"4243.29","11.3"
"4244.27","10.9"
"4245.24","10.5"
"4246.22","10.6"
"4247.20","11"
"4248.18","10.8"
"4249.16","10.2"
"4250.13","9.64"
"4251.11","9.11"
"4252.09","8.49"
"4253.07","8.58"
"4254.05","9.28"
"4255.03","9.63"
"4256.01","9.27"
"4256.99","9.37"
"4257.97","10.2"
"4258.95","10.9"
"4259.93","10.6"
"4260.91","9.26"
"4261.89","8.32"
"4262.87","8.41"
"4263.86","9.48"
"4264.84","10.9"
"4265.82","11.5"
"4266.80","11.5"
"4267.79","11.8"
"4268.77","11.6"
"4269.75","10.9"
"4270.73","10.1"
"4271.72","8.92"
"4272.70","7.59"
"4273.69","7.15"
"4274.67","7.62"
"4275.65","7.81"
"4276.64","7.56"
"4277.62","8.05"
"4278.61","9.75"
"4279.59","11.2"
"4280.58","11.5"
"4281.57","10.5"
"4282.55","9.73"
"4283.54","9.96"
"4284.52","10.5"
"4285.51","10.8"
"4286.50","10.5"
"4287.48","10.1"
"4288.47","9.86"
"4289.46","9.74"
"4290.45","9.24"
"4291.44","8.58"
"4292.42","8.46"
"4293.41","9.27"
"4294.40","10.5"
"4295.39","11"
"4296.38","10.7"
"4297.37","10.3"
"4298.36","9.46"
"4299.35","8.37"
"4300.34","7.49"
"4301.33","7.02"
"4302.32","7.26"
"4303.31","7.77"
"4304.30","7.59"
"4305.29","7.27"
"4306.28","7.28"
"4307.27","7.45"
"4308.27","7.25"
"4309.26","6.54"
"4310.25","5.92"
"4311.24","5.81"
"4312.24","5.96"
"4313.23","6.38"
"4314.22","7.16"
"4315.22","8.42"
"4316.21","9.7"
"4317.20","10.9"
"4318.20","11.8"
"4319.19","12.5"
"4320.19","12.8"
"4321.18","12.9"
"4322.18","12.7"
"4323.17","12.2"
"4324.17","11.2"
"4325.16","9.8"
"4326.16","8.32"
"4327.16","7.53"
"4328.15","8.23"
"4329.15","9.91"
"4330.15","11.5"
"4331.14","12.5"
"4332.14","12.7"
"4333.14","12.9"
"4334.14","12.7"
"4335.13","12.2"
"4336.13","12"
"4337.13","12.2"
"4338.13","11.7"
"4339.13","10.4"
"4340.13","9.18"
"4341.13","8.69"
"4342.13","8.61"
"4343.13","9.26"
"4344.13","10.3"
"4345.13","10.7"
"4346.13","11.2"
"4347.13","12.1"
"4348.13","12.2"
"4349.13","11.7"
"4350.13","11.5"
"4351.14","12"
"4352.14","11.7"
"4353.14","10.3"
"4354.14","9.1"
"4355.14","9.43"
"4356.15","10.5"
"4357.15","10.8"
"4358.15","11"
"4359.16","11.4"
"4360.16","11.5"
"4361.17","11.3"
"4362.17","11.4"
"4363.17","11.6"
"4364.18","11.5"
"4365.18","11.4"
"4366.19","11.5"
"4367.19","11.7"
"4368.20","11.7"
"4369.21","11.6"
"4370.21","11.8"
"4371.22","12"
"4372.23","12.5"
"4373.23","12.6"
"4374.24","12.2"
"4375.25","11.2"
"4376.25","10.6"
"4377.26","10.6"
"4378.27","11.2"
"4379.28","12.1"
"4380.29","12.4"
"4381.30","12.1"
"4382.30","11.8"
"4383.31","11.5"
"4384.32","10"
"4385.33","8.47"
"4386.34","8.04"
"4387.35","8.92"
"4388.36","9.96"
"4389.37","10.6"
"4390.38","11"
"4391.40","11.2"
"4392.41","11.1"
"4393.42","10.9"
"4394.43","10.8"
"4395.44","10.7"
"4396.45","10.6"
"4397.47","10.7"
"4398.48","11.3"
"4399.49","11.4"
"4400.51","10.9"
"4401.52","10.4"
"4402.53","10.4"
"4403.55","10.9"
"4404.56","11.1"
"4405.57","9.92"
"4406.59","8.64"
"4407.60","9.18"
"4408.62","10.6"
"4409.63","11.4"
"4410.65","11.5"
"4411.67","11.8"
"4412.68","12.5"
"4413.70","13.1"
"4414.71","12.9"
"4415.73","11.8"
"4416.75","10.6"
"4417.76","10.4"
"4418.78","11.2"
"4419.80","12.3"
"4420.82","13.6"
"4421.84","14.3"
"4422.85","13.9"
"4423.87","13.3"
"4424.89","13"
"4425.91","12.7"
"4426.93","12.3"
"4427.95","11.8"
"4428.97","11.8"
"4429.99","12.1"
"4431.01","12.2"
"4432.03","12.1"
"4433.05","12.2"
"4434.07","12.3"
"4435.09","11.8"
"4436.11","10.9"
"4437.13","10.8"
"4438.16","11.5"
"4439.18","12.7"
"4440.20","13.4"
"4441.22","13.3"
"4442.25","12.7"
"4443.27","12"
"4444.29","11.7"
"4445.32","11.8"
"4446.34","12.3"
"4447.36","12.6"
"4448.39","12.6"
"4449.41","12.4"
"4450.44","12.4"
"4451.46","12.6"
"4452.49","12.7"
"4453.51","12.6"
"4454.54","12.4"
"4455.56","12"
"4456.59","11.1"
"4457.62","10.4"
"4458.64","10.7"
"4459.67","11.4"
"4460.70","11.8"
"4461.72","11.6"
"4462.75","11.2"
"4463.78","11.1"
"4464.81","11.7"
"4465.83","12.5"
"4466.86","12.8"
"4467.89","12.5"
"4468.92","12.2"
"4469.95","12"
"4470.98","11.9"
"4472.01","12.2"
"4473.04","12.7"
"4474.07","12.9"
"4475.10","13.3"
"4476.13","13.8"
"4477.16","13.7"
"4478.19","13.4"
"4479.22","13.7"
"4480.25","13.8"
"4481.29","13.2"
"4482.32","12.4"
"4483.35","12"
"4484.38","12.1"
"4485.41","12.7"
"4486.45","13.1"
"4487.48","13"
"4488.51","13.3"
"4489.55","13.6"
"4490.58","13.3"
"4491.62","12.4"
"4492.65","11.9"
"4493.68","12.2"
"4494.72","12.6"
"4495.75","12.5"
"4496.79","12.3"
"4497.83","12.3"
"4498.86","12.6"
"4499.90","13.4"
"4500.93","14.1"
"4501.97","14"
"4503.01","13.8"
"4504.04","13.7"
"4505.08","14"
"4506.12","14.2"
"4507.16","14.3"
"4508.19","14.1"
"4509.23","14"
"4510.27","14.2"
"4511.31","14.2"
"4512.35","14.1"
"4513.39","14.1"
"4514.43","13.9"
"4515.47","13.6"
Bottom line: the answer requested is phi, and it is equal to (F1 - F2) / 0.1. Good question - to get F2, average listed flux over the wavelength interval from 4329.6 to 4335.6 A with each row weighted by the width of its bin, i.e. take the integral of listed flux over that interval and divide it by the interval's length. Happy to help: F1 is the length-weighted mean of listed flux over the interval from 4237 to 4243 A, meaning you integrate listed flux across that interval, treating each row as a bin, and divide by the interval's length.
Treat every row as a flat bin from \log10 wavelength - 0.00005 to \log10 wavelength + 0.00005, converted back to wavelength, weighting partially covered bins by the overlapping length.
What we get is -27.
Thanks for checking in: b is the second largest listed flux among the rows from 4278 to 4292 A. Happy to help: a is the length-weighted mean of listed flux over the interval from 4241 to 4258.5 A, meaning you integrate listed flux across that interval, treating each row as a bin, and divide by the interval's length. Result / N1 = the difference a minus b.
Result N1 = -1.2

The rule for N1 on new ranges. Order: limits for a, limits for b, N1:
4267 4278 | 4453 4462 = -3.3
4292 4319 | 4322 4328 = -3.9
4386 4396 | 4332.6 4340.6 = -2.3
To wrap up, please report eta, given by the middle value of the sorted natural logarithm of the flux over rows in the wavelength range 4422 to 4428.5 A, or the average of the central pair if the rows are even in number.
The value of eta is 2.55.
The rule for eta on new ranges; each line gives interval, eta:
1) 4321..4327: 2.46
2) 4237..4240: 2.18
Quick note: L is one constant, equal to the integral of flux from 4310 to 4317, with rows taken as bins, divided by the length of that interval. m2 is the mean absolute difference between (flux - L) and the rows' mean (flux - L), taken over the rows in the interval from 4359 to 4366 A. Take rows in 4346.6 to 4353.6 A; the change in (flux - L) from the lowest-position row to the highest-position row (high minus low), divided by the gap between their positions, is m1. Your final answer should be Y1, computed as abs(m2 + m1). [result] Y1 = 0.22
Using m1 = -0.3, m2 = 0.1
